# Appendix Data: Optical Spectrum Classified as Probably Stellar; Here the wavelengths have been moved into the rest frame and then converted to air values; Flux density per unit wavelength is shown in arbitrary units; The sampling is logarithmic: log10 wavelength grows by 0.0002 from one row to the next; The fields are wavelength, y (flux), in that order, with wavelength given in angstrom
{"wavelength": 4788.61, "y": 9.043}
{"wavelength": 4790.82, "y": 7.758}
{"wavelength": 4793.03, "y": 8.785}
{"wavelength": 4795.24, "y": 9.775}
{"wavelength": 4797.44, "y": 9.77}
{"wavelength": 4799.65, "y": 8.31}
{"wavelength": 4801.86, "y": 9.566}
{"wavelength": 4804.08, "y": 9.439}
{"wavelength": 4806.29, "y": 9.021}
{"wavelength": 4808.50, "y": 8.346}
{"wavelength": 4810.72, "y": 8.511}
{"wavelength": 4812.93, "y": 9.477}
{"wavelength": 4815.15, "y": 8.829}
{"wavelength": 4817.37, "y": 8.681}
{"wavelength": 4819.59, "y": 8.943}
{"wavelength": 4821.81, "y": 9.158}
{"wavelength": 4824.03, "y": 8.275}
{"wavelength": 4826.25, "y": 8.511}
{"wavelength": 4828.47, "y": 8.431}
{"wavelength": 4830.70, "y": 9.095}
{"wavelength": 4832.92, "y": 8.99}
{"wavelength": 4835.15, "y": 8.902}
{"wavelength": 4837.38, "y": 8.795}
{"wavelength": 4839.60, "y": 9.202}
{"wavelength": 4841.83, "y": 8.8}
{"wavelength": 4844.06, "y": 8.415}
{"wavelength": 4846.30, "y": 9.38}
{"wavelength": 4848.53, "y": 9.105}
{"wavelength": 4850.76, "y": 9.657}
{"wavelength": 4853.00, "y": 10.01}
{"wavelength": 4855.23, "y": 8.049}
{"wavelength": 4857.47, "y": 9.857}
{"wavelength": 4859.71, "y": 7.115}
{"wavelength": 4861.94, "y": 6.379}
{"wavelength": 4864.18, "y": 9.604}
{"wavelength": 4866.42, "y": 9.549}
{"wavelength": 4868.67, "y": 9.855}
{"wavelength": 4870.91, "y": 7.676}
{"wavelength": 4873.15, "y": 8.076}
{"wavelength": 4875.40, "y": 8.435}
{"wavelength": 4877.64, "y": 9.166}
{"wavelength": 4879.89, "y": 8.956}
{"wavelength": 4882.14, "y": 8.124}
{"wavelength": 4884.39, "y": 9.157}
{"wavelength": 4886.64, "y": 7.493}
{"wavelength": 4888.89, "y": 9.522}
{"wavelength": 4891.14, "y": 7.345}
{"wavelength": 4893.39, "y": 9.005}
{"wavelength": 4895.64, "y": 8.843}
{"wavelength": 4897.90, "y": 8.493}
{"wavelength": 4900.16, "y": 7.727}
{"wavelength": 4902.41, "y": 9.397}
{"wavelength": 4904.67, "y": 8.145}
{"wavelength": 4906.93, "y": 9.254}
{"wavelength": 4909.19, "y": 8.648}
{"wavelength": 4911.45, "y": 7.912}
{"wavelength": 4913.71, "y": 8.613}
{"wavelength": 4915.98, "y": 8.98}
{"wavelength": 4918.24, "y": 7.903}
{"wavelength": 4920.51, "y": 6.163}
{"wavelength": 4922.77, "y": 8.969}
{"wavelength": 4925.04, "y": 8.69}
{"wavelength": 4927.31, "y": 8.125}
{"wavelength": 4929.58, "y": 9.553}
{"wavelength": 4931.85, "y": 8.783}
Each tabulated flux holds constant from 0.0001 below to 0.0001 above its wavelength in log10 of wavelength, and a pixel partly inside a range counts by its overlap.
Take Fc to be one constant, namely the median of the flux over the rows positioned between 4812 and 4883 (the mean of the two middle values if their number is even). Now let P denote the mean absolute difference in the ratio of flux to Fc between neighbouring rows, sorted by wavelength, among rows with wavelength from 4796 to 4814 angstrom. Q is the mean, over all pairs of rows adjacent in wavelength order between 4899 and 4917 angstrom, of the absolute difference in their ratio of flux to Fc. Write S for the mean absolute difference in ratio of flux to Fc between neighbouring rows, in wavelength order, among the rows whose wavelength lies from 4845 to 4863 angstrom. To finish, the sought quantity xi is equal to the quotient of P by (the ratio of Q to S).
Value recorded 0.11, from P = 0.08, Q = 0.103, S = 0.13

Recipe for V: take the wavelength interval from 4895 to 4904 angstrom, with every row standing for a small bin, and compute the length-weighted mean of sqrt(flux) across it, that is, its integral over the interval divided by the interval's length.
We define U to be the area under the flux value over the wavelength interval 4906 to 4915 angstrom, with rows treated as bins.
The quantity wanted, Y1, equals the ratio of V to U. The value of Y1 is 0.0378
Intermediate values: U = 77.4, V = 2.93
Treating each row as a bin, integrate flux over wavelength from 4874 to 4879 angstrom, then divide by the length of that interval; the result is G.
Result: 8.8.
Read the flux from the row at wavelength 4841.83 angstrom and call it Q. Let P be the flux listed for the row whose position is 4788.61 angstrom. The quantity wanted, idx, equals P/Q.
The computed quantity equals 1.03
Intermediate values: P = 9.043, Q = 8.8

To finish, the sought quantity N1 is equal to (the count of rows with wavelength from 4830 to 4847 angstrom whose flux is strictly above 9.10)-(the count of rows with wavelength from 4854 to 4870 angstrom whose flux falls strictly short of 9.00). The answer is -1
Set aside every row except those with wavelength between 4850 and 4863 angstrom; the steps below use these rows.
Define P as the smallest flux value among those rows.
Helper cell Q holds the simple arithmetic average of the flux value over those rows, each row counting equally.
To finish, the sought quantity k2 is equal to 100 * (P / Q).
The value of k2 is 75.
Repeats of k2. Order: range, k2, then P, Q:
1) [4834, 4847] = 94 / 8.415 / 8.92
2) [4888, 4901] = 87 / 7.345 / 8.49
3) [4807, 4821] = 95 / 8.346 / 8.80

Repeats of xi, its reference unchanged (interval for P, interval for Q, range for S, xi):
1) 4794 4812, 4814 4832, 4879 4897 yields 0.25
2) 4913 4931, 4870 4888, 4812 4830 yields 0.06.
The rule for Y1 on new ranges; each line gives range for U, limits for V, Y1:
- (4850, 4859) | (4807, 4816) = 0.0355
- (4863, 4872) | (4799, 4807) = 0.0367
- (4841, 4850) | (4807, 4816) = 0.0368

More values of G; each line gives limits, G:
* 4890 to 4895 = 8.3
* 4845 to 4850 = 9.2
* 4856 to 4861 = 8.4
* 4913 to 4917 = 8.8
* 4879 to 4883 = 8.5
